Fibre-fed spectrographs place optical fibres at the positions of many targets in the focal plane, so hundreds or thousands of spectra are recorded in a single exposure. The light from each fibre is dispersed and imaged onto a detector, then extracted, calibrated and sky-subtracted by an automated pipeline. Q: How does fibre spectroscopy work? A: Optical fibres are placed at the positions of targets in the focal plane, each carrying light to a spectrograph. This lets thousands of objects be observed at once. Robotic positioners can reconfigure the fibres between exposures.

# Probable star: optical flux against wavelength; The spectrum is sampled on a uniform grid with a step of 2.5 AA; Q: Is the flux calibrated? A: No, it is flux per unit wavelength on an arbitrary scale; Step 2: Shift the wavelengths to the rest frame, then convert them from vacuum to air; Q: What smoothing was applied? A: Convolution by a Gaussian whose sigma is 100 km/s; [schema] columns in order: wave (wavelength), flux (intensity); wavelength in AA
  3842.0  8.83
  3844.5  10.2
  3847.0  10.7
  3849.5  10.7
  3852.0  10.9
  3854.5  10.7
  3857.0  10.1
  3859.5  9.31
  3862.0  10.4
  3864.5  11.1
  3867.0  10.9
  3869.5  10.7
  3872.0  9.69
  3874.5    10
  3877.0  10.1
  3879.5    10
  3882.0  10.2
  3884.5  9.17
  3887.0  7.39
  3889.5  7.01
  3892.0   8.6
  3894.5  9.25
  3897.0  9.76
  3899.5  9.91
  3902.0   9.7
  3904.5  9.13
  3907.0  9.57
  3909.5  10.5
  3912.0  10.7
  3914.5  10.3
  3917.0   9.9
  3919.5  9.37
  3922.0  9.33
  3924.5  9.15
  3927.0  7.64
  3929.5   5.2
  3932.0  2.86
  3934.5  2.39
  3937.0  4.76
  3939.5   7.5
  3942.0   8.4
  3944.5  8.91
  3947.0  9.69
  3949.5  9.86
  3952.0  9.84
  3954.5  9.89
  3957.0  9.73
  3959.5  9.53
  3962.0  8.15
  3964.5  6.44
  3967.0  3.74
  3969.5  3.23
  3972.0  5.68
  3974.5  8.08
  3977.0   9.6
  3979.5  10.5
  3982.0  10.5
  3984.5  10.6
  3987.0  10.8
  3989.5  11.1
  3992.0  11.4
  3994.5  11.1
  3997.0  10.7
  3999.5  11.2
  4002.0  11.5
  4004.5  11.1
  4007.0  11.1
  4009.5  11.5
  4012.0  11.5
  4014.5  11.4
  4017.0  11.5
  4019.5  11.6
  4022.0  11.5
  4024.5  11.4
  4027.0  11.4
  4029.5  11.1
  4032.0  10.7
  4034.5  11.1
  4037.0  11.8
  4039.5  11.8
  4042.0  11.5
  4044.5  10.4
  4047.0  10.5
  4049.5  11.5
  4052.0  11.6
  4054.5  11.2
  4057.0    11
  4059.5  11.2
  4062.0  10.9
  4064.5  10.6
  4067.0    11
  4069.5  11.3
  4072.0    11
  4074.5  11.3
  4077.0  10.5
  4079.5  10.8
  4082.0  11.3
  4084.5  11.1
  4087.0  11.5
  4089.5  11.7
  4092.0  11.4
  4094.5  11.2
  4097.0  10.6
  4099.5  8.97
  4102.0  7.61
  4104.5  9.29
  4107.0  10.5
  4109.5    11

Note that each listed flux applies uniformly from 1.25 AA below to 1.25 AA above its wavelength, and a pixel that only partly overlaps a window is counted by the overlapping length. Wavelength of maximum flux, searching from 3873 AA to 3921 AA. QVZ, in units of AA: 3912.0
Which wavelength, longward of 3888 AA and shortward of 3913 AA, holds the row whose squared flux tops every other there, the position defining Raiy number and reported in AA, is 3912.0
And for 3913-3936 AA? 3914.5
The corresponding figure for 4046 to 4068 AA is 4052.0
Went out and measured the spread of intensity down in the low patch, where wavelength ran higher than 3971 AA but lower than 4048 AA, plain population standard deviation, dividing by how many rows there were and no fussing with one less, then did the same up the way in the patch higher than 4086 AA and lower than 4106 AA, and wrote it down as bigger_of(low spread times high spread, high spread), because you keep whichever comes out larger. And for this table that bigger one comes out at 1.6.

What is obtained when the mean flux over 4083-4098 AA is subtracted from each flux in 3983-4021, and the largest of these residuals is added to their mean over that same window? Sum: 0.3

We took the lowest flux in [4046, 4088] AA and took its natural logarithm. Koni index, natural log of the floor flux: 2.4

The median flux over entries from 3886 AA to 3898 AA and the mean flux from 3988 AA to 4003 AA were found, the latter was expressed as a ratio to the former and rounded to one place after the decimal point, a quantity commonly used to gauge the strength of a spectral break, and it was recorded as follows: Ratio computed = 1.3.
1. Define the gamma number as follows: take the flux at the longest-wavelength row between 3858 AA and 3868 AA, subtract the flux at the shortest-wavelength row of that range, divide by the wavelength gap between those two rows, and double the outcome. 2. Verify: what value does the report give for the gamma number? 0.42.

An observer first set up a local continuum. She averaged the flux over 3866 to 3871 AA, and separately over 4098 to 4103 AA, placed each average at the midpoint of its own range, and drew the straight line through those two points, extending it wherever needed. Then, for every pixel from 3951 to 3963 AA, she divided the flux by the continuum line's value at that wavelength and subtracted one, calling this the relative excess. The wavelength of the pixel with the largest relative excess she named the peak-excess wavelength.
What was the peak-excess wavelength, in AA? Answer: 3954.5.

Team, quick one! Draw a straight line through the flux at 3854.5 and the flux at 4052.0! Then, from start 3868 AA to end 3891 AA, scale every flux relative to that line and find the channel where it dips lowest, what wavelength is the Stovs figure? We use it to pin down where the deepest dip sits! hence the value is 3889.5 AA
